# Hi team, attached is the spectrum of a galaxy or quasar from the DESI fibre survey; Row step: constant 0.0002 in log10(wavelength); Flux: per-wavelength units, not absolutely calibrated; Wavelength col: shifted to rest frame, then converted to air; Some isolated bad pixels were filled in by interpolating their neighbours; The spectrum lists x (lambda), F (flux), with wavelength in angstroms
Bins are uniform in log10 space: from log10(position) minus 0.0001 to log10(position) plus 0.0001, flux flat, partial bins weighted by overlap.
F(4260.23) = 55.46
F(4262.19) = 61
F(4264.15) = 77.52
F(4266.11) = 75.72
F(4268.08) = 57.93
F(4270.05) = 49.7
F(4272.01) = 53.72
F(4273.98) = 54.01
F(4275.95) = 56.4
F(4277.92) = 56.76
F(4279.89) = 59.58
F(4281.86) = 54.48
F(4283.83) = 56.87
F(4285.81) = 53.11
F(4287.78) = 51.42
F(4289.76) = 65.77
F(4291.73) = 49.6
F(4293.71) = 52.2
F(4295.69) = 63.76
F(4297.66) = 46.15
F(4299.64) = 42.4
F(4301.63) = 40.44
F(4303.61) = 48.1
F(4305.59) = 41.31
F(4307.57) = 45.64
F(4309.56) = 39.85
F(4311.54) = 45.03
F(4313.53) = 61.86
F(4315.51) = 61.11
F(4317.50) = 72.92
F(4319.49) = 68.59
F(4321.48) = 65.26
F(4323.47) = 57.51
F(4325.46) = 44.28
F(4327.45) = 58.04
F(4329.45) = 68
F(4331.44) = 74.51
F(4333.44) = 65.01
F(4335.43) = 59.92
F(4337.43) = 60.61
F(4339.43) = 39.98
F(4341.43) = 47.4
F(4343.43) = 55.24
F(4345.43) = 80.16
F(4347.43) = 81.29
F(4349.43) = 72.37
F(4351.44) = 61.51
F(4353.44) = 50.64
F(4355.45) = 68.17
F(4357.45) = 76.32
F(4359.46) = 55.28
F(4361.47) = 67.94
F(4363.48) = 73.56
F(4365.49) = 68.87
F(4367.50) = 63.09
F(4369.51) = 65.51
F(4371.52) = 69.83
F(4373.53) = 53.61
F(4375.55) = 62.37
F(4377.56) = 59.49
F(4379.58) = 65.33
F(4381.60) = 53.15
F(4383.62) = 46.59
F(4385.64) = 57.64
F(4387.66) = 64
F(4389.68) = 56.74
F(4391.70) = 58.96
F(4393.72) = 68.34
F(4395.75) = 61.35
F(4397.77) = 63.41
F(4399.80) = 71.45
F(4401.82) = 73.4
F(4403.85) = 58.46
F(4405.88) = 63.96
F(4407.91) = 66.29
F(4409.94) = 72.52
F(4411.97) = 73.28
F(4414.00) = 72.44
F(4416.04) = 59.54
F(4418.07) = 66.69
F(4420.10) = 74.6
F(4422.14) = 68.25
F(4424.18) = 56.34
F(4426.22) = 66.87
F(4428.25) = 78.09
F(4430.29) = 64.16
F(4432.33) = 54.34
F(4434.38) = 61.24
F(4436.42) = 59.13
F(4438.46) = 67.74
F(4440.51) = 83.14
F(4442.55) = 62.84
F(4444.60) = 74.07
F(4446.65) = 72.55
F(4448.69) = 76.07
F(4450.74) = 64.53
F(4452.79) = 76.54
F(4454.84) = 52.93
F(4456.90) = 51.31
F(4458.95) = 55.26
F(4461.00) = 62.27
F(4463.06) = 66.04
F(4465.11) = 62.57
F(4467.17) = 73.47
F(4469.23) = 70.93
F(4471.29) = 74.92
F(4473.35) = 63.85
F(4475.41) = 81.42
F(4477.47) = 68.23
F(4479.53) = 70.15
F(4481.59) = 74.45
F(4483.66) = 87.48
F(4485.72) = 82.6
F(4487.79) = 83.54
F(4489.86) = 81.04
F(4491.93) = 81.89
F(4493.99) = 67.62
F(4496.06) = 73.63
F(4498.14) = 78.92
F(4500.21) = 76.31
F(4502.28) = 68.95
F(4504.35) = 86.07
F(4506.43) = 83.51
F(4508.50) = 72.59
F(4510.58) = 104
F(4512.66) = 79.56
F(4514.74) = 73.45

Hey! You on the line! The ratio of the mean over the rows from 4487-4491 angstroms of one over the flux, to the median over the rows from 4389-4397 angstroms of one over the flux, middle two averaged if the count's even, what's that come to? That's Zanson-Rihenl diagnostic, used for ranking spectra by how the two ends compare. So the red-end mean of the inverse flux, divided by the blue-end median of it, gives 0.73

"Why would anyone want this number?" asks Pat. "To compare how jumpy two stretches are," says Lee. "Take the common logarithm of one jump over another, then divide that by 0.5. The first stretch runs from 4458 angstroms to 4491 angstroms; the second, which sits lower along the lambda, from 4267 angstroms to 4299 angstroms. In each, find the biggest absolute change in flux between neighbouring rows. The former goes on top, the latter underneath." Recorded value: 0.00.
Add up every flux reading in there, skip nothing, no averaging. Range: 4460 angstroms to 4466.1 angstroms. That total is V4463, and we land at 191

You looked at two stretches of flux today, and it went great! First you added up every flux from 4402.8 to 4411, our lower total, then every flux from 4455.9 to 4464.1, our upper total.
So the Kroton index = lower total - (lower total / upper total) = 260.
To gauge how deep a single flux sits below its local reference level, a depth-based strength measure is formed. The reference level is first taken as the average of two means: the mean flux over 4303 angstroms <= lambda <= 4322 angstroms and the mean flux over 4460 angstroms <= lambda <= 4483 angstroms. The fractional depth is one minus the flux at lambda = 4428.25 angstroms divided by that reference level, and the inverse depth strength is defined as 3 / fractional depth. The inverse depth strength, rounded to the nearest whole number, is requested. -12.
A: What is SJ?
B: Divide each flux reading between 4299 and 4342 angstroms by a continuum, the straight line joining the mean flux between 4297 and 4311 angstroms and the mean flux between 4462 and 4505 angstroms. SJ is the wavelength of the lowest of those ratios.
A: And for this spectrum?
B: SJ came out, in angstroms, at 4339.43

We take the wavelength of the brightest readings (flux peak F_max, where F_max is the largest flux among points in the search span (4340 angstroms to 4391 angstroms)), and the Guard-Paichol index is 4347.43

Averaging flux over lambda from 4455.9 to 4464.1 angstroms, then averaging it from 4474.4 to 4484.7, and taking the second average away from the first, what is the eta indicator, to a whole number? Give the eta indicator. -18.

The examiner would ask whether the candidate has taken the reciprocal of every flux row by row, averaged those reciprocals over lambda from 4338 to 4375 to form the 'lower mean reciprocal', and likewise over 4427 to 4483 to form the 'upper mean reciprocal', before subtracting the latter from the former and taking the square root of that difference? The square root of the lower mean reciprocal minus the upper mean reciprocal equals 0.034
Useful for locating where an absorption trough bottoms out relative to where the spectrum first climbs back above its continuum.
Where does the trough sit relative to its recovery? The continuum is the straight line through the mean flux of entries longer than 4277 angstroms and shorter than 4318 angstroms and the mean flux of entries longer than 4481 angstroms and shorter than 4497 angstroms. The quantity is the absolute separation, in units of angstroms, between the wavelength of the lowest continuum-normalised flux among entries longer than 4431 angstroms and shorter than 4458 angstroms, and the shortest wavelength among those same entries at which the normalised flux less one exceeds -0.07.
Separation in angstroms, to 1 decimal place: 18.4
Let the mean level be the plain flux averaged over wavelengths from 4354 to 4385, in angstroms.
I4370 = 63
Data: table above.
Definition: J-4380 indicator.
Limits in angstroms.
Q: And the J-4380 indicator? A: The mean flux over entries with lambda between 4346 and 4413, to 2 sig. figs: 64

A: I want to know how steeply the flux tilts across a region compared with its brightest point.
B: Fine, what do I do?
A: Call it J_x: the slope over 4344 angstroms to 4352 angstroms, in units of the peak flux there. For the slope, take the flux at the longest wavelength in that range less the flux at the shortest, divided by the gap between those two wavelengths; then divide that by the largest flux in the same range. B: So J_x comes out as -0.04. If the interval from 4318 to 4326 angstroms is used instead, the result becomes -0.06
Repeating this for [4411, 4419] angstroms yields -0.01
